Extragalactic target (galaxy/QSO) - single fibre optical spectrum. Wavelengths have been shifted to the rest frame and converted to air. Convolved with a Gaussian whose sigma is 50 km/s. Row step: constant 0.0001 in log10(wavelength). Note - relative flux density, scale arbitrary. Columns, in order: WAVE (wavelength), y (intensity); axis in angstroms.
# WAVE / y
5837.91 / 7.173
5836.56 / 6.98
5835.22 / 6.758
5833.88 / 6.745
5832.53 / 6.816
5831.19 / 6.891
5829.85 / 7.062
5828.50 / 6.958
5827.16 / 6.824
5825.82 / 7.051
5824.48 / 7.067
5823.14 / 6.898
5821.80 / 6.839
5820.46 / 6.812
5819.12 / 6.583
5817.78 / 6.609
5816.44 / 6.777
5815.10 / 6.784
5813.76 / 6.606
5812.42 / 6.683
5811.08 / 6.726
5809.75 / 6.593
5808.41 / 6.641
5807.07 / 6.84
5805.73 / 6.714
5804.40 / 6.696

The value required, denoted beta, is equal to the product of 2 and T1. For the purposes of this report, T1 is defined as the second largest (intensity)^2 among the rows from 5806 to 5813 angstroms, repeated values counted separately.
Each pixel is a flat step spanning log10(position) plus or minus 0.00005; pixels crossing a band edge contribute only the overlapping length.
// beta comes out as 90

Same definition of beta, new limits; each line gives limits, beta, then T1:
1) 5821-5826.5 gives 99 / 49.7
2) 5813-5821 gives 92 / 46.0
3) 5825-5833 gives 99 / 49.7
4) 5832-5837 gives 93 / 46.5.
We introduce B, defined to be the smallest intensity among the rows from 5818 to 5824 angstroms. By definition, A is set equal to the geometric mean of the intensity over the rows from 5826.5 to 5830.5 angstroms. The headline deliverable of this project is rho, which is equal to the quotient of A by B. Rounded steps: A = 6.95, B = 6.583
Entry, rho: 1.055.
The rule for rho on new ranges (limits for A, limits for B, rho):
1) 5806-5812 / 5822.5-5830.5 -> 0.982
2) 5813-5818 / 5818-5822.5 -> 1.017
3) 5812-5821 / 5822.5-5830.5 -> 0.981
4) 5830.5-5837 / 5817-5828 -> 1.039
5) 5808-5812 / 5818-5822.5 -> 1.011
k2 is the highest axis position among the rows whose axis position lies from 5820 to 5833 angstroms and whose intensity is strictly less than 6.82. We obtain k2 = 5832.53 angstroms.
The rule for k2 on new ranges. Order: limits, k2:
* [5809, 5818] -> 5817.78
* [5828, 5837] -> 5835.22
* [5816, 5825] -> 5820.46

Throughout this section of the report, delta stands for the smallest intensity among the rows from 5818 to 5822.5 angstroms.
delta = 6.583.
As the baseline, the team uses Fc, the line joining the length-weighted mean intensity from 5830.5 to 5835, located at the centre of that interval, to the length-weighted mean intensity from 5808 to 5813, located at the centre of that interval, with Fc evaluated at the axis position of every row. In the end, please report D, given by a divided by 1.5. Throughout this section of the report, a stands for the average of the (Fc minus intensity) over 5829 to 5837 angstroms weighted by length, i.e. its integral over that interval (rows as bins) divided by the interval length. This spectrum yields -0.038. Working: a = -0.06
